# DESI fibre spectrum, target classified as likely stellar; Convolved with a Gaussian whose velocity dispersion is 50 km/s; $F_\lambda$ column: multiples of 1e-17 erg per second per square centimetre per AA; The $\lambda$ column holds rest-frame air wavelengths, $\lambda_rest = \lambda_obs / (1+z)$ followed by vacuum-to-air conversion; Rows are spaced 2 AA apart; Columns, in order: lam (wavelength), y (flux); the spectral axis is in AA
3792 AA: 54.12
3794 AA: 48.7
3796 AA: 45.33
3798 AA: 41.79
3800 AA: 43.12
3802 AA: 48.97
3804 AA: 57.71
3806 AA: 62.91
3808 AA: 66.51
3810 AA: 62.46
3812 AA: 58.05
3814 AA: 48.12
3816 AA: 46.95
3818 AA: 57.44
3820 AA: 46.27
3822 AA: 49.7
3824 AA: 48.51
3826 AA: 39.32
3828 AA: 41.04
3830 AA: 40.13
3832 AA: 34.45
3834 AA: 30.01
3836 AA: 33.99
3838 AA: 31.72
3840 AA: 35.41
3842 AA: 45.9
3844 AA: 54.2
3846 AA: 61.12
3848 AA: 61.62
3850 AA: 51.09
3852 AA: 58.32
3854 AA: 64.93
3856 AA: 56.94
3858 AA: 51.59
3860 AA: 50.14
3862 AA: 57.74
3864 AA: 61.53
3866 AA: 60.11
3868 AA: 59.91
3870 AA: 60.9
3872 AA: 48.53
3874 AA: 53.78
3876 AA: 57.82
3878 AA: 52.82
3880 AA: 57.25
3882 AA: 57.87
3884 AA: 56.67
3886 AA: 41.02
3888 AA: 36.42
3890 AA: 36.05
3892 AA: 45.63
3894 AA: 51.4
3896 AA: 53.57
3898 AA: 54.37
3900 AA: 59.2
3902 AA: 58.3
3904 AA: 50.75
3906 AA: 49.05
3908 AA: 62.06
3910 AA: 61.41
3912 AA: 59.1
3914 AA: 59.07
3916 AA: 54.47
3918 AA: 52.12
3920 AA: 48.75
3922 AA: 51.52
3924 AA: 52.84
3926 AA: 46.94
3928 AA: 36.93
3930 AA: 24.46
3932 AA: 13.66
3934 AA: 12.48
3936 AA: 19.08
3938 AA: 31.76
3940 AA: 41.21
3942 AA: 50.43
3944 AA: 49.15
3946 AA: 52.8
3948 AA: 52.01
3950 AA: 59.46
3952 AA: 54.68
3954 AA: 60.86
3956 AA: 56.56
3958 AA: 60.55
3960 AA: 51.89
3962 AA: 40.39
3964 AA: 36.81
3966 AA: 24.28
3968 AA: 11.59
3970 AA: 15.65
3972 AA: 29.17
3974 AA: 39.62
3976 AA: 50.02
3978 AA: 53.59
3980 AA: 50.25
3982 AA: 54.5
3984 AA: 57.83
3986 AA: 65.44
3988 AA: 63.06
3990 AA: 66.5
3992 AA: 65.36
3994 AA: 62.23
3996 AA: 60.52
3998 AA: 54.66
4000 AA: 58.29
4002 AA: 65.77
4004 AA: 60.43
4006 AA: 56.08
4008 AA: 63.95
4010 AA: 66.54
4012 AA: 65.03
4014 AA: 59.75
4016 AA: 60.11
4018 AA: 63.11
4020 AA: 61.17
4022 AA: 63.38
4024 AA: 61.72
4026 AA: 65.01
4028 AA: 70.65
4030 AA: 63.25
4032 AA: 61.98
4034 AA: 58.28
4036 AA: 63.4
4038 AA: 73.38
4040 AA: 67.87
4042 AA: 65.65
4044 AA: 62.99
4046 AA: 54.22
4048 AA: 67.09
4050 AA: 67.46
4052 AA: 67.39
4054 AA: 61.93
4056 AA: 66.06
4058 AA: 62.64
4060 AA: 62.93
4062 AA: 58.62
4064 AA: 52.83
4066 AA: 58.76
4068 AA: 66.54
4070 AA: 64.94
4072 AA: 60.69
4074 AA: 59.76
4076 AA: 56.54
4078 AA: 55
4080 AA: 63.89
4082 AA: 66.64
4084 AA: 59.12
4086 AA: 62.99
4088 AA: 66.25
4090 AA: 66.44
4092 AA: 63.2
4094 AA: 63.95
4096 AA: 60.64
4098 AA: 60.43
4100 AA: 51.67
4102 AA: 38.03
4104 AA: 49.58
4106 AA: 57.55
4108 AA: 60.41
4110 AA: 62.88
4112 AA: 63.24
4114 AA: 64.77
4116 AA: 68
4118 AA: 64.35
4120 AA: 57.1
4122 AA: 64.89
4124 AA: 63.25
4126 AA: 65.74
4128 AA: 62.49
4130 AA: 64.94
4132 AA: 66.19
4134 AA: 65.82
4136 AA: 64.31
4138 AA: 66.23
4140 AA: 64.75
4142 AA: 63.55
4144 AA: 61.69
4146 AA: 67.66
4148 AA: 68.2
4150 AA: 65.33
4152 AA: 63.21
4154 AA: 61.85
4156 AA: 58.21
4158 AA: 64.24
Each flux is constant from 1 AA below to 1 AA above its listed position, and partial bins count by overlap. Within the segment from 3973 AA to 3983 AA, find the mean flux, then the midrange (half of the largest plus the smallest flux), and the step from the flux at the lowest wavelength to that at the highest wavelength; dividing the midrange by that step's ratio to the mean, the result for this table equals 157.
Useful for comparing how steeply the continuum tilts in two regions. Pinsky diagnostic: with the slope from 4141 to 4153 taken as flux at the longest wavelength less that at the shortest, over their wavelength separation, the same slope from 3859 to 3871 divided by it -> -32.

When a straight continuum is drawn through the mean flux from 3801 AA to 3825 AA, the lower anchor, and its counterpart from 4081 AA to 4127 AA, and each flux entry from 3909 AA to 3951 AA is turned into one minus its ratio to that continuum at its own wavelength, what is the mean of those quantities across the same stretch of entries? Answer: 0.22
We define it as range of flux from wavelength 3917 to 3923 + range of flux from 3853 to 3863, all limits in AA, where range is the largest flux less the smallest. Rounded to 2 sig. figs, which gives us 18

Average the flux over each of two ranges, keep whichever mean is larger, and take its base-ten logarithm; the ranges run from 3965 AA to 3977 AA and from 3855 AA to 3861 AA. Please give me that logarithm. 1.72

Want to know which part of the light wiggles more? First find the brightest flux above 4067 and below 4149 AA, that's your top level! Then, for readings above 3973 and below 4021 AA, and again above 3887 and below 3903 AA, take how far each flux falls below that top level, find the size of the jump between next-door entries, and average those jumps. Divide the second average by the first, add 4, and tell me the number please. 4.9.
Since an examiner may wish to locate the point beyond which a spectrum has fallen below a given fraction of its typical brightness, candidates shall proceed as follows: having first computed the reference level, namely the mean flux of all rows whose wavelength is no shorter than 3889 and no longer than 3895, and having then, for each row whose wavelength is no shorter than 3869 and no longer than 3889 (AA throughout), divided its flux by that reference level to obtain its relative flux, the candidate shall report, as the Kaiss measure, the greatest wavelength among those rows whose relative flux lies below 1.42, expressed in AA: 3888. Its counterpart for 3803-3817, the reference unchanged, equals 3816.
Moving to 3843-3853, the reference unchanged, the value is 3852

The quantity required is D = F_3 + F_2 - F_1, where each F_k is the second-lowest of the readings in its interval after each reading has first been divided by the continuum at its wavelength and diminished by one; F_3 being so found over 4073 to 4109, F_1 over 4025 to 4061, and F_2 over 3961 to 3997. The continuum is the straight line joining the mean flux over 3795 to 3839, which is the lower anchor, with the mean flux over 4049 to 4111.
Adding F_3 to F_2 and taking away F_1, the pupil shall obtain -0.91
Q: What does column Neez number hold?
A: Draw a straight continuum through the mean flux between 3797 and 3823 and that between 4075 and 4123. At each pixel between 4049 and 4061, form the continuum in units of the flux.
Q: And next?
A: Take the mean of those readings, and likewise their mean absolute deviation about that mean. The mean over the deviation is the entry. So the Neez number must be 28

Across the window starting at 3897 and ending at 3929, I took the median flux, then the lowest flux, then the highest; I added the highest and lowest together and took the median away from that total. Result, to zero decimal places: 45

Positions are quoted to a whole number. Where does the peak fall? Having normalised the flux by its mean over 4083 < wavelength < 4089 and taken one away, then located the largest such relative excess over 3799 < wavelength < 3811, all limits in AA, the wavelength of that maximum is 3808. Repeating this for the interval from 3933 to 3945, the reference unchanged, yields 3942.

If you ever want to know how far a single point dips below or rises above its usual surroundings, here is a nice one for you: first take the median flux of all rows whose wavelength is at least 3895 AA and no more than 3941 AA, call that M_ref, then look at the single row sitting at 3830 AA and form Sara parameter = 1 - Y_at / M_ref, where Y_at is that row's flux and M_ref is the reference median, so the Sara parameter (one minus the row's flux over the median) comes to 0.2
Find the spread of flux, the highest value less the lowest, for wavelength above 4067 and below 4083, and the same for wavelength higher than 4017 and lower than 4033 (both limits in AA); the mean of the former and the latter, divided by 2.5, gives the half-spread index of 4.2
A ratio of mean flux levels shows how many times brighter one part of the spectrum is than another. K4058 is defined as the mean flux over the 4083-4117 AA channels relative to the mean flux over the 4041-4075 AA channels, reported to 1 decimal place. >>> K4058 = 1.0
